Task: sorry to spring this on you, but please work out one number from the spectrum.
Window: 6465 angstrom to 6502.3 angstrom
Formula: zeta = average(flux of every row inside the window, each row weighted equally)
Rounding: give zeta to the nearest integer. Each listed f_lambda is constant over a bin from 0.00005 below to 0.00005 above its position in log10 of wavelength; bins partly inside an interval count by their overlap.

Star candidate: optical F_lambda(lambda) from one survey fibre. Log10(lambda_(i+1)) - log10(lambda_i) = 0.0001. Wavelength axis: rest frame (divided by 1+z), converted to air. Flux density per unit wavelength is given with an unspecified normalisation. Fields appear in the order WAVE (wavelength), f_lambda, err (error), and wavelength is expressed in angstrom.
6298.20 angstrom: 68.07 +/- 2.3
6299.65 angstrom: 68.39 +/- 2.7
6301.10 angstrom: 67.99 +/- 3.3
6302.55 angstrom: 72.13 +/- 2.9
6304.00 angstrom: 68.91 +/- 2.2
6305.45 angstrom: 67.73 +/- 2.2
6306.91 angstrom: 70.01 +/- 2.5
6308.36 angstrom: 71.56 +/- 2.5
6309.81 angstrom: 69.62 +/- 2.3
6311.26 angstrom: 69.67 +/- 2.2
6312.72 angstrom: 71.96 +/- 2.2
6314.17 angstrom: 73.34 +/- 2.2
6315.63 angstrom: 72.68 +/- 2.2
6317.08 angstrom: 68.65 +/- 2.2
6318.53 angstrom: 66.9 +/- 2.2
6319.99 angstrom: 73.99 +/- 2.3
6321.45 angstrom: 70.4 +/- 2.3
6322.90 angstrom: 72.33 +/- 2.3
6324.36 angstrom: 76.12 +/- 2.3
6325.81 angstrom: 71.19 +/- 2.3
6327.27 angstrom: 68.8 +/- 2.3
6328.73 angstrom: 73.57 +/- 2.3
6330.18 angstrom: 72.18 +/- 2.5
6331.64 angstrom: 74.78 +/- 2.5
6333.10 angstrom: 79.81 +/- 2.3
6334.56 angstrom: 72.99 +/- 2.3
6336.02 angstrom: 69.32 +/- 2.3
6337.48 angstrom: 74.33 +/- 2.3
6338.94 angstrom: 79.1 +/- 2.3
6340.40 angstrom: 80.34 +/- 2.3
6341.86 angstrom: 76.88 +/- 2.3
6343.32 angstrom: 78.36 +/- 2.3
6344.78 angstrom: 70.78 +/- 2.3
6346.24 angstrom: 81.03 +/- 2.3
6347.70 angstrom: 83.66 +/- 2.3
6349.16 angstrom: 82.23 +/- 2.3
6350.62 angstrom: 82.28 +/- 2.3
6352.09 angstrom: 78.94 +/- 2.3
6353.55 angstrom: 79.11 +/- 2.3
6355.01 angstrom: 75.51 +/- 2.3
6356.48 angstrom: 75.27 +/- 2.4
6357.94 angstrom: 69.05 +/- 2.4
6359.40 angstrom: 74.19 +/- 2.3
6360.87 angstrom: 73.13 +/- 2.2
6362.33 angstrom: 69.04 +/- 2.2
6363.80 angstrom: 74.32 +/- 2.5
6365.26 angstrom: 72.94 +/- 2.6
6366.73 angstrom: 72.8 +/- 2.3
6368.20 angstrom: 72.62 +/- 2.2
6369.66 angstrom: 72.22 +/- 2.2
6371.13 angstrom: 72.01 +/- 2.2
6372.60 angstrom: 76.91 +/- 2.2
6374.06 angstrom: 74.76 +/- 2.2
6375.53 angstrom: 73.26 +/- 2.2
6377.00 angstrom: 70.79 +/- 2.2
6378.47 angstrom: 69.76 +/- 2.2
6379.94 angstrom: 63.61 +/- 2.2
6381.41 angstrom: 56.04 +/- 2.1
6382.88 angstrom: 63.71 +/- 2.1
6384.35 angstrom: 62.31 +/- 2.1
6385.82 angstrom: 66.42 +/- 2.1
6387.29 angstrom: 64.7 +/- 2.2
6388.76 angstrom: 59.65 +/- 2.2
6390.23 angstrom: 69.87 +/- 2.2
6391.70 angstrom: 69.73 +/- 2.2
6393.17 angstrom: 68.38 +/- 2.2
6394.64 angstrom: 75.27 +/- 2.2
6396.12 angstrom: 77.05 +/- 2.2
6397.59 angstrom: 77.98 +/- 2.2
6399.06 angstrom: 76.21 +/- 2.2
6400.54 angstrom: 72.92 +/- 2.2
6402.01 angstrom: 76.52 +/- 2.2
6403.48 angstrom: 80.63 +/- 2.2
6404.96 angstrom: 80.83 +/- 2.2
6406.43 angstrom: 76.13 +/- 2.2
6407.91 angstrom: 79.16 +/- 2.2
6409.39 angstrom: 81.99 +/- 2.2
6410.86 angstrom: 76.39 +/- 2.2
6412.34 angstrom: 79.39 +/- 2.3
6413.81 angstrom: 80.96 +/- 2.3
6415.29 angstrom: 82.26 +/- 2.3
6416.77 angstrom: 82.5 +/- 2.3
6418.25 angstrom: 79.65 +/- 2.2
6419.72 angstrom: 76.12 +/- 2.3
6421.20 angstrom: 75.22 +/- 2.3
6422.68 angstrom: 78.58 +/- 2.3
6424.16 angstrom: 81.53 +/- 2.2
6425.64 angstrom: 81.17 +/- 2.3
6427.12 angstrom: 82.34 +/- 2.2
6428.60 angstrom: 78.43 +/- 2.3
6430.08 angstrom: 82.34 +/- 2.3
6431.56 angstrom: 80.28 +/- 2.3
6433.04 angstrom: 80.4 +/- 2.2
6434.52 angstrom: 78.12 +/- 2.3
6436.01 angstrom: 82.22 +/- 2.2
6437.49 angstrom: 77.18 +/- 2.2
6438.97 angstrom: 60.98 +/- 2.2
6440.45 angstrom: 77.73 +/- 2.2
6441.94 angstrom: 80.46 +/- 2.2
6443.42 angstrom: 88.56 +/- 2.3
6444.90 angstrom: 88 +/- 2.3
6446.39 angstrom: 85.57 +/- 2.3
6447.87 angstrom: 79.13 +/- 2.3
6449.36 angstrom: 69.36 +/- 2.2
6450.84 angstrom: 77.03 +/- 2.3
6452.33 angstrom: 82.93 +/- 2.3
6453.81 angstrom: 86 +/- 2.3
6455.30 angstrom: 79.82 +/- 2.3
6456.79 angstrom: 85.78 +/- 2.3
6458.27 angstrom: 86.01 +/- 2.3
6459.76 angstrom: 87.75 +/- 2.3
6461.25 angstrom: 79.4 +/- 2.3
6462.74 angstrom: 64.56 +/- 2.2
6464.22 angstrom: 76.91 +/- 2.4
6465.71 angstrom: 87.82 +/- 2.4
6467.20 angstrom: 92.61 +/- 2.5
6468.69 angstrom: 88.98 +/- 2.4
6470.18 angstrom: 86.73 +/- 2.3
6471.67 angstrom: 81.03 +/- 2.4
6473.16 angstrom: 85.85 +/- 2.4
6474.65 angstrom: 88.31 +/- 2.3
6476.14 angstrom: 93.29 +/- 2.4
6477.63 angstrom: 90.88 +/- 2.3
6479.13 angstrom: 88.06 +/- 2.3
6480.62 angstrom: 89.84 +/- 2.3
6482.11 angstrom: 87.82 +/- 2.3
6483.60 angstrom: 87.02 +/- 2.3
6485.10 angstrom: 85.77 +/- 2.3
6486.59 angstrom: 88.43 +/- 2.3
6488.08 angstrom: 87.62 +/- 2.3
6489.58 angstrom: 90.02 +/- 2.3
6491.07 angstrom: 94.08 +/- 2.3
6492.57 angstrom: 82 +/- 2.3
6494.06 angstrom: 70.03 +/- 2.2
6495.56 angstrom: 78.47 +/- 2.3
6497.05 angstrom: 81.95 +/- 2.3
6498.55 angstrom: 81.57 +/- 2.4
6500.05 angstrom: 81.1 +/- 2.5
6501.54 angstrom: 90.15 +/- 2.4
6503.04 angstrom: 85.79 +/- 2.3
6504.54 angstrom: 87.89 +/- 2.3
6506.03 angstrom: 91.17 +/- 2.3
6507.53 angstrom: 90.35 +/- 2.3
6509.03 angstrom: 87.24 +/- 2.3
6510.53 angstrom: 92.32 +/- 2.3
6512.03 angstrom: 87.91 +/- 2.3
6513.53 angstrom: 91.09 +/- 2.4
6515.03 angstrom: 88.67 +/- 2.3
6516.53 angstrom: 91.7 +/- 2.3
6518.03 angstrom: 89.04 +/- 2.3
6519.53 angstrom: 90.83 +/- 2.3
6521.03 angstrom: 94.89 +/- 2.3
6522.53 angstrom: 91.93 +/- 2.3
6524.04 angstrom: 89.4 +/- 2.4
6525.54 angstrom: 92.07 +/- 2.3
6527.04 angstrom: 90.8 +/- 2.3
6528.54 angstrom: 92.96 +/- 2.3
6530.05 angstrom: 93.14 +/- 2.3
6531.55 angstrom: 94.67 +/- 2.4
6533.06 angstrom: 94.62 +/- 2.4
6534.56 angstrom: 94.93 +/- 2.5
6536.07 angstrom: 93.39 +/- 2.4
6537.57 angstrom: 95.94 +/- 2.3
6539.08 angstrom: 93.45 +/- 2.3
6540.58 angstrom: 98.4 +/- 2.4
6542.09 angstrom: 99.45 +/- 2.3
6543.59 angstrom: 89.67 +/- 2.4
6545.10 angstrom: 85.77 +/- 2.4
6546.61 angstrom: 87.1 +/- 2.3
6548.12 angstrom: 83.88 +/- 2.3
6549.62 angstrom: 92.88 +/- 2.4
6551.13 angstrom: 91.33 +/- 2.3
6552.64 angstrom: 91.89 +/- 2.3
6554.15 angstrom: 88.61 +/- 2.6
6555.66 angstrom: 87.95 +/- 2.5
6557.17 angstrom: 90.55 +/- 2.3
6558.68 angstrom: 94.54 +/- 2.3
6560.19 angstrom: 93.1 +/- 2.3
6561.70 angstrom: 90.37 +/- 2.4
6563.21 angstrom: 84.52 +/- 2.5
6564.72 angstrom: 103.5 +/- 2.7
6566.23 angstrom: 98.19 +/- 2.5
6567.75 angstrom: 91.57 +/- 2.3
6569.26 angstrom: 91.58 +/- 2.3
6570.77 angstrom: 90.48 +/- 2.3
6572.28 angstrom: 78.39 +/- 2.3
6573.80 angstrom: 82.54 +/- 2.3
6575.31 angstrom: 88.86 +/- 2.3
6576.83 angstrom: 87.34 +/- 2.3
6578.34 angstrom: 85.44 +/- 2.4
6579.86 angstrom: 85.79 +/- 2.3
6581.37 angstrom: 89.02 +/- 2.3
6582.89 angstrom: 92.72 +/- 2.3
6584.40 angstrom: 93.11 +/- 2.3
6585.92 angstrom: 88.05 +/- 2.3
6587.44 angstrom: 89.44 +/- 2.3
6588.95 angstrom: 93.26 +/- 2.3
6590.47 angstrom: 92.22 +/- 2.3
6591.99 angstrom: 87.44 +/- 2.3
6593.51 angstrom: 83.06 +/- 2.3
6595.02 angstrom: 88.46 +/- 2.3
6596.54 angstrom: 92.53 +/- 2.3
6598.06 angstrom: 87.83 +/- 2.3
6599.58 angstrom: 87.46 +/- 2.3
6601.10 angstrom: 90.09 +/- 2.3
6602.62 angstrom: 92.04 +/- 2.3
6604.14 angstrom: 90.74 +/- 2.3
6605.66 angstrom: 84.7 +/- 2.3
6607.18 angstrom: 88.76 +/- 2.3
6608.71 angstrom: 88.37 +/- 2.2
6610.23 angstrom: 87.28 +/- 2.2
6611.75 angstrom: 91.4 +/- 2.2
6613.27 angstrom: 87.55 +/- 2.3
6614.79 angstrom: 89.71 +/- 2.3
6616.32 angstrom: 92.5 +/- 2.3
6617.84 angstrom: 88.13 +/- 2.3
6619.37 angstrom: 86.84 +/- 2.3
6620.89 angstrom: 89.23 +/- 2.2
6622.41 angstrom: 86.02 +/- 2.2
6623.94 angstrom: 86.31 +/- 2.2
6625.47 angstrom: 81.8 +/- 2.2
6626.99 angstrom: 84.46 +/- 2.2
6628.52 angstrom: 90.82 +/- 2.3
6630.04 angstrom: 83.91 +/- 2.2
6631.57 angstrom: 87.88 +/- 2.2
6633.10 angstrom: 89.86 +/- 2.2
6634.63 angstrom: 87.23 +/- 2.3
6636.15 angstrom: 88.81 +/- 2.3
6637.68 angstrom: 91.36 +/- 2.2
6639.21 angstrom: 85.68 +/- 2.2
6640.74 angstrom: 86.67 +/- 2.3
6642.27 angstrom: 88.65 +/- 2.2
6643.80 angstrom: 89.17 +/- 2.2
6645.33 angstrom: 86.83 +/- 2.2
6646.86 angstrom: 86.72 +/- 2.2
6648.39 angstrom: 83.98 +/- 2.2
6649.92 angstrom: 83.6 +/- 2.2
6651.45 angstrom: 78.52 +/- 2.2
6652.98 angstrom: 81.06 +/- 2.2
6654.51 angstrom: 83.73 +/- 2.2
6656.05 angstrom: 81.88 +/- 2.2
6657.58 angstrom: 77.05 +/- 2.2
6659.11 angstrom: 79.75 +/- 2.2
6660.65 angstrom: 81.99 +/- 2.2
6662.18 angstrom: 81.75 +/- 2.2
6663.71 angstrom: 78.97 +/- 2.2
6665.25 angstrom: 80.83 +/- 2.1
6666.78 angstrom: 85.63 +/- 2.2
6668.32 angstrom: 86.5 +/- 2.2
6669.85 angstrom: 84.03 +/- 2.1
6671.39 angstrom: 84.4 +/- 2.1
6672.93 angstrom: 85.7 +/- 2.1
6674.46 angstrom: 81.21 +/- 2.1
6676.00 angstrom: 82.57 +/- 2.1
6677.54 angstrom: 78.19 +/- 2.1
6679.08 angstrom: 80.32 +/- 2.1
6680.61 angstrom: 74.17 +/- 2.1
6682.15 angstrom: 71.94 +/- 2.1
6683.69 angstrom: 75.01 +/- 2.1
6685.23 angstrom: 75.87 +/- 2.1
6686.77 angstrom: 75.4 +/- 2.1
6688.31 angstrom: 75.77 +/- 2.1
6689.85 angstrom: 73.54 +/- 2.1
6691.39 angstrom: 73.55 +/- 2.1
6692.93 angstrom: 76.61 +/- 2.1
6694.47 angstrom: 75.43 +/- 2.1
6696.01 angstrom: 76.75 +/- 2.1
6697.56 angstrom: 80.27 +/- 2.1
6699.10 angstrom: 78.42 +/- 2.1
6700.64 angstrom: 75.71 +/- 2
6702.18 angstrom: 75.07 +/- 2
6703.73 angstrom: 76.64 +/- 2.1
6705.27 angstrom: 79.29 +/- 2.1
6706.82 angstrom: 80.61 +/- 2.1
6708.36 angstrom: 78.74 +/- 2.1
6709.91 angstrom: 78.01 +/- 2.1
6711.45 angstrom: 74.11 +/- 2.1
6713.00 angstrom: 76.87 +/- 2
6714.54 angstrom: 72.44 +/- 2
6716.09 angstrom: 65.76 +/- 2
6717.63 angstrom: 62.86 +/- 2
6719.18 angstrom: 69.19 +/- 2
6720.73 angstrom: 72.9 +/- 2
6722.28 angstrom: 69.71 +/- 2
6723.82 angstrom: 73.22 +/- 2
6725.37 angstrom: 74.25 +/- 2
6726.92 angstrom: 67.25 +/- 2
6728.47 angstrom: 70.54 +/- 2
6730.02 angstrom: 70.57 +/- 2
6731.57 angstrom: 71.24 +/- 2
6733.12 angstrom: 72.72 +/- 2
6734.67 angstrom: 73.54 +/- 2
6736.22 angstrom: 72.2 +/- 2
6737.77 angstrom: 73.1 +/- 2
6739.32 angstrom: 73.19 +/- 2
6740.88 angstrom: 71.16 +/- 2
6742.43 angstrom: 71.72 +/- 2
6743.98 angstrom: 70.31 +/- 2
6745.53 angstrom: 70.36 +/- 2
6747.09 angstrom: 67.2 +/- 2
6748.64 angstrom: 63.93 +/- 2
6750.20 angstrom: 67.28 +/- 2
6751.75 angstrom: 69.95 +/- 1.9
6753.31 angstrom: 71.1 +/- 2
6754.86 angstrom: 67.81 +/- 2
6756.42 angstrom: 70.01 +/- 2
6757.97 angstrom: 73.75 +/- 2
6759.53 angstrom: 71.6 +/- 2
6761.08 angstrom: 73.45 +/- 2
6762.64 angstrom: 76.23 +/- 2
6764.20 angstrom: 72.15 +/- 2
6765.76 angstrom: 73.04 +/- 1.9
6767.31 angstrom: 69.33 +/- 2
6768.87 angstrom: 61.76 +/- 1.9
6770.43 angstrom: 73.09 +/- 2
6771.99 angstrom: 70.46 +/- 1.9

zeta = 86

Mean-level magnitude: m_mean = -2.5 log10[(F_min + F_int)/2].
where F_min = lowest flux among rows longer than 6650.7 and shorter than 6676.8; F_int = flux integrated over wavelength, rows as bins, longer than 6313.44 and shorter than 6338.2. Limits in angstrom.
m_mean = -7.43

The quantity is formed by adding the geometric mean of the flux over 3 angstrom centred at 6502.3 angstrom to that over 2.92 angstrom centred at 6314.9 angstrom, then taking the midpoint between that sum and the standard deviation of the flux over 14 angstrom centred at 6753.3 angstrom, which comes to 81.9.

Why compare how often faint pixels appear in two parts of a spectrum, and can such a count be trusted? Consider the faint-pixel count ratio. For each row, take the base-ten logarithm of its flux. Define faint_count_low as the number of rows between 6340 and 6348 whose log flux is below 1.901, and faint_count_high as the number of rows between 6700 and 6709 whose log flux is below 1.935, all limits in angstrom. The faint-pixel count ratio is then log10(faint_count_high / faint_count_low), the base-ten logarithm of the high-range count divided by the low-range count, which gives 0.30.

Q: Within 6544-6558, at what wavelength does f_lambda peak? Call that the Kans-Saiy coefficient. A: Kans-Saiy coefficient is 6549.62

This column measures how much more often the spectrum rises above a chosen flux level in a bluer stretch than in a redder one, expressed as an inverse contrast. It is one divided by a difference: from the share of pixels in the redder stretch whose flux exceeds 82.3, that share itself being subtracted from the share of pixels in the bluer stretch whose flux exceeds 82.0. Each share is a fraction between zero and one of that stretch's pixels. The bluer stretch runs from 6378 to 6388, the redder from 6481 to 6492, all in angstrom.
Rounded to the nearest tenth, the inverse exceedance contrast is -1.0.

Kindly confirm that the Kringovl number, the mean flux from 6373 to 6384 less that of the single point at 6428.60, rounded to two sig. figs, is -11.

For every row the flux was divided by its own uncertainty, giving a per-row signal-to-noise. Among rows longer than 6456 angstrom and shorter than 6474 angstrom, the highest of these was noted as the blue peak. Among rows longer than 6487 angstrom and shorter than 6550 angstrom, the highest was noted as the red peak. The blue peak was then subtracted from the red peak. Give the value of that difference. 5.1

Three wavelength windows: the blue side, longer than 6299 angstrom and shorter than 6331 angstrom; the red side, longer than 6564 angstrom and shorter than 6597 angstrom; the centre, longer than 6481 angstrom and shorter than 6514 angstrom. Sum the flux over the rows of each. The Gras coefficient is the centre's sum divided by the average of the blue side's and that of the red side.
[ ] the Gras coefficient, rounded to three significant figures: 1.08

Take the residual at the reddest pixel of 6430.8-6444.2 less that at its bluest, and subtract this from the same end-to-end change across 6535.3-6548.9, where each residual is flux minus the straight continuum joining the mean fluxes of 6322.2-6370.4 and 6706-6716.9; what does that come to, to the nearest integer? -18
